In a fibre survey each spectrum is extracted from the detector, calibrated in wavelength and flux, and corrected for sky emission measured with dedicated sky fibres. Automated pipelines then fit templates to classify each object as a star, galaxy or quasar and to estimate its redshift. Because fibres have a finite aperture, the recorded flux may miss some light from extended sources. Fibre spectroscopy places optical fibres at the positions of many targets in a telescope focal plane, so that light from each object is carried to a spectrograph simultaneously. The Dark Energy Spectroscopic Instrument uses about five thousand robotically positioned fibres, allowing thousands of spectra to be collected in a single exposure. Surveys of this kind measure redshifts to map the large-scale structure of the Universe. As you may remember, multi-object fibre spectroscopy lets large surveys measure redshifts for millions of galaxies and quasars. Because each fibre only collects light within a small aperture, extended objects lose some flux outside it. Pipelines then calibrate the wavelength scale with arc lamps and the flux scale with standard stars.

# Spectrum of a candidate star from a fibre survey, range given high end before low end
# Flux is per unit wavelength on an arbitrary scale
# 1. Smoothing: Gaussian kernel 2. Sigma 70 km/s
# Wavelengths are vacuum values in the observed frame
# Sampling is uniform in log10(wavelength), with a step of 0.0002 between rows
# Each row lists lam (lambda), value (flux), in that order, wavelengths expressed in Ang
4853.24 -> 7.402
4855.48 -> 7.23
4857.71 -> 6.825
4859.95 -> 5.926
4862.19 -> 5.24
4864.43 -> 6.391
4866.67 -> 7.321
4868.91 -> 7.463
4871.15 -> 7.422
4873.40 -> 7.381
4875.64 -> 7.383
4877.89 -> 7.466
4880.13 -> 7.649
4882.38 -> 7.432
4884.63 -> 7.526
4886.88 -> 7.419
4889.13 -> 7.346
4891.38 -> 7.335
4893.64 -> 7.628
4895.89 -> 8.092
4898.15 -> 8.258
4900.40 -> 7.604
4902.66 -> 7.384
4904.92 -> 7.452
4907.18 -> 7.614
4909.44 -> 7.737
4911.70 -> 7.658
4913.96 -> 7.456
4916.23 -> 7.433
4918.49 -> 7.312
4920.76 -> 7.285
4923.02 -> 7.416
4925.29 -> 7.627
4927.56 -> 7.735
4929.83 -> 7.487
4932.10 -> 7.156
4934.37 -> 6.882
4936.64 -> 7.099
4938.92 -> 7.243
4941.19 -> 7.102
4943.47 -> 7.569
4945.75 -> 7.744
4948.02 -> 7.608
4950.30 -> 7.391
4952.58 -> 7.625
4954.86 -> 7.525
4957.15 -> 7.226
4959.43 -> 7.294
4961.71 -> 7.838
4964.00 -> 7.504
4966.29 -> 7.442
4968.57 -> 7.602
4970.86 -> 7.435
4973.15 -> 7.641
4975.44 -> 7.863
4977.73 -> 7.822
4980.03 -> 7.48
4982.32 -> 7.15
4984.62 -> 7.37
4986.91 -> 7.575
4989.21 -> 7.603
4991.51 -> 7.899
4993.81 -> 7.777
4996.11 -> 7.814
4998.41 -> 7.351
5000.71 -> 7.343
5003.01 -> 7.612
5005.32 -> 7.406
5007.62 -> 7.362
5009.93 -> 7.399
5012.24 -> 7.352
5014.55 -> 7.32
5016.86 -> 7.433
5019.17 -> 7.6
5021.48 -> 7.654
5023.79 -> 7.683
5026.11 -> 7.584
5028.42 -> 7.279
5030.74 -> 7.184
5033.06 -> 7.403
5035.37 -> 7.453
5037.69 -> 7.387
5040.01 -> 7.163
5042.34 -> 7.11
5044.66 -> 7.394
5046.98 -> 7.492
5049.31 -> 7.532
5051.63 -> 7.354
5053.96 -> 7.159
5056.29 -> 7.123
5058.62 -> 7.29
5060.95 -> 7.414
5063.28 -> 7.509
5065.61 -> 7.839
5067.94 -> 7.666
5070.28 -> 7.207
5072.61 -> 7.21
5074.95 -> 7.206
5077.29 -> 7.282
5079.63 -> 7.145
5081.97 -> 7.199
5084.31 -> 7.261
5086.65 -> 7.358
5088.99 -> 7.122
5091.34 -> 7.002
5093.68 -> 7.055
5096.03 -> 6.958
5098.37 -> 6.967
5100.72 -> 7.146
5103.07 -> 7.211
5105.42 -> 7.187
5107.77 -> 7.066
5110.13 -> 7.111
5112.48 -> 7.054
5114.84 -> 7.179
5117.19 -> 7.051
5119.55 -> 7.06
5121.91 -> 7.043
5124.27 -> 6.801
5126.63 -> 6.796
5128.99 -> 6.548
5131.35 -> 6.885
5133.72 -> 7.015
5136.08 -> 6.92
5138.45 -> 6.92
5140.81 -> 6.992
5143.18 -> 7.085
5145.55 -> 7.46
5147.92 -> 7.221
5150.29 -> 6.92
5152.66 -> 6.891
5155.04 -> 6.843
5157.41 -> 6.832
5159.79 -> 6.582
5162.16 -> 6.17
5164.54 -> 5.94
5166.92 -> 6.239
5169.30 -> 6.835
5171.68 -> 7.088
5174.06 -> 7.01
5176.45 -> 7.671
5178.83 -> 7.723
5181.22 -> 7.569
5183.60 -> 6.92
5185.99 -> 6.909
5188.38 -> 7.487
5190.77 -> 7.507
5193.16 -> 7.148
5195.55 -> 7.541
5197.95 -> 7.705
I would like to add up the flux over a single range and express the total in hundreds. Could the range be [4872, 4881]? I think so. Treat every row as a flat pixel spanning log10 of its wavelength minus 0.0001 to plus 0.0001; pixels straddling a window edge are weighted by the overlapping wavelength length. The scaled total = 0.30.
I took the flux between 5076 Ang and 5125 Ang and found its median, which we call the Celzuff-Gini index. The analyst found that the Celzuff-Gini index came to 7.11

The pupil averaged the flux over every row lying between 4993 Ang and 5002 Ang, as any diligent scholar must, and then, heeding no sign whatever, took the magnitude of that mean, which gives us 7.57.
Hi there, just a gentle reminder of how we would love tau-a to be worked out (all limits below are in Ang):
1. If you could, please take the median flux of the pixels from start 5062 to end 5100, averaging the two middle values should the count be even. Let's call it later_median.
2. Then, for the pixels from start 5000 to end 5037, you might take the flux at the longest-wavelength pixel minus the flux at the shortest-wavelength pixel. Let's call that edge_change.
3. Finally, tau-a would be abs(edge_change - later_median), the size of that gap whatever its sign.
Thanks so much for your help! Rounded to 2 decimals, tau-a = 7.10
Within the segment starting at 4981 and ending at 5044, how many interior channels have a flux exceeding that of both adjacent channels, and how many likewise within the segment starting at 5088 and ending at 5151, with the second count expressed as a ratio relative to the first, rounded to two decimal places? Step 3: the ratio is 1.17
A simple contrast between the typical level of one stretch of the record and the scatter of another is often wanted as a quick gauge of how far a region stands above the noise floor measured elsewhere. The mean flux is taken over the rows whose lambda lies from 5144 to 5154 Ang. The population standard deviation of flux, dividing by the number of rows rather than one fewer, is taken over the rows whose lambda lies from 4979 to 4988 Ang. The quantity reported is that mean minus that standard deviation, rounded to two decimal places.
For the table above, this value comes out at 6.96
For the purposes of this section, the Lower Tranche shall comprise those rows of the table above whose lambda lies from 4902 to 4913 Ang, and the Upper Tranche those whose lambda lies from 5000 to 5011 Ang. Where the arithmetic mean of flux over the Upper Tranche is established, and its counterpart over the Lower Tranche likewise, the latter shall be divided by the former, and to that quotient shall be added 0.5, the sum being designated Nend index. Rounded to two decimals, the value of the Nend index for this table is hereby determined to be 1.52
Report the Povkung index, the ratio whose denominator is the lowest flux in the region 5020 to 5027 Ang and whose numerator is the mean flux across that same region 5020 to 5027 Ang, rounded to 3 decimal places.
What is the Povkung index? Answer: 1.007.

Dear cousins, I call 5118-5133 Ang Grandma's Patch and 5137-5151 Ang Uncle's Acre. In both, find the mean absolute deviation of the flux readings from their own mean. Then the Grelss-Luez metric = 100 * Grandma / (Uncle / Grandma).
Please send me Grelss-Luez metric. 12.3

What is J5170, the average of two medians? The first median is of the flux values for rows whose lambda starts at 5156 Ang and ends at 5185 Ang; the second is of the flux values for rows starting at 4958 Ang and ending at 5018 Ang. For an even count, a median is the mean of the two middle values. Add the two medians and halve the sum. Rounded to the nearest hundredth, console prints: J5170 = 7.17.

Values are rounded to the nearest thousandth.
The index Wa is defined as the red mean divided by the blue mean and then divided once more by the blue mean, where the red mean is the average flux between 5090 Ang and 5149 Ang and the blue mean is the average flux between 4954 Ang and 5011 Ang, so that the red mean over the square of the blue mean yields 0.124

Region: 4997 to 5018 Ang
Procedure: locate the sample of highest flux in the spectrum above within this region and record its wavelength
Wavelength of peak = 5003.01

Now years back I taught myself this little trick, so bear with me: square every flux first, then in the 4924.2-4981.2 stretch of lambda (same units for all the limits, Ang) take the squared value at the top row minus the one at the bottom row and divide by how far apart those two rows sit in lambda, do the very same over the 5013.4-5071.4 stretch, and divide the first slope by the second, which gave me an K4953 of 1.4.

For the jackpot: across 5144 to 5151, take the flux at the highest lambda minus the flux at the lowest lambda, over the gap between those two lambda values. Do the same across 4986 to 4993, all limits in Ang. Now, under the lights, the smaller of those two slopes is -0.11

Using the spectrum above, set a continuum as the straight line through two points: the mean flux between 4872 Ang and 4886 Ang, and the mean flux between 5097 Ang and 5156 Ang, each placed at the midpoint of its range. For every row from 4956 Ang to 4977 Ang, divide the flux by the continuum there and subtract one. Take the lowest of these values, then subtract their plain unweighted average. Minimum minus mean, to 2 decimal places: -0.05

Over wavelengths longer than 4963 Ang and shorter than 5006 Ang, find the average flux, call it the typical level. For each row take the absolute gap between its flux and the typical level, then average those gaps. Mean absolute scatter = 0.167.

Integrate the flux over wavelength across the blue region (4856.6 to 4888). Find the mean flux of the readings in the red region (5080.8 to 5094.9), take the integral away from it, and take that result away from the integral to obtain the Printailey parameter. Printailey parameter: 436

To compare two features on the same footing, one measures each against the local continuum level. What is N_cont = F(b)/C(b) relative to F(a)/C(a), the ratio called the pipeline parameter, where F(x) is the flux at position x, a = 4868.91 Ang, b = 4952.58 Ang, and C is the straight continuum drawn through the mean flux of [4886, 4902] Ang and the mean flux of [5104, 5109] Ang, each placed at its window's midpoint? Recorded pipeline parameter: 1.05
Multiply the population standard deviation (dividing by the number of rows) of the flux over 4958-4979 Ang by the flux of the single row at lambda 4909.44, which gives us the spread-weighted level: 1.5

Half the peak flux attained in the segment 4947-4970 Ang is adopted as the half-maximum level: 3.9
